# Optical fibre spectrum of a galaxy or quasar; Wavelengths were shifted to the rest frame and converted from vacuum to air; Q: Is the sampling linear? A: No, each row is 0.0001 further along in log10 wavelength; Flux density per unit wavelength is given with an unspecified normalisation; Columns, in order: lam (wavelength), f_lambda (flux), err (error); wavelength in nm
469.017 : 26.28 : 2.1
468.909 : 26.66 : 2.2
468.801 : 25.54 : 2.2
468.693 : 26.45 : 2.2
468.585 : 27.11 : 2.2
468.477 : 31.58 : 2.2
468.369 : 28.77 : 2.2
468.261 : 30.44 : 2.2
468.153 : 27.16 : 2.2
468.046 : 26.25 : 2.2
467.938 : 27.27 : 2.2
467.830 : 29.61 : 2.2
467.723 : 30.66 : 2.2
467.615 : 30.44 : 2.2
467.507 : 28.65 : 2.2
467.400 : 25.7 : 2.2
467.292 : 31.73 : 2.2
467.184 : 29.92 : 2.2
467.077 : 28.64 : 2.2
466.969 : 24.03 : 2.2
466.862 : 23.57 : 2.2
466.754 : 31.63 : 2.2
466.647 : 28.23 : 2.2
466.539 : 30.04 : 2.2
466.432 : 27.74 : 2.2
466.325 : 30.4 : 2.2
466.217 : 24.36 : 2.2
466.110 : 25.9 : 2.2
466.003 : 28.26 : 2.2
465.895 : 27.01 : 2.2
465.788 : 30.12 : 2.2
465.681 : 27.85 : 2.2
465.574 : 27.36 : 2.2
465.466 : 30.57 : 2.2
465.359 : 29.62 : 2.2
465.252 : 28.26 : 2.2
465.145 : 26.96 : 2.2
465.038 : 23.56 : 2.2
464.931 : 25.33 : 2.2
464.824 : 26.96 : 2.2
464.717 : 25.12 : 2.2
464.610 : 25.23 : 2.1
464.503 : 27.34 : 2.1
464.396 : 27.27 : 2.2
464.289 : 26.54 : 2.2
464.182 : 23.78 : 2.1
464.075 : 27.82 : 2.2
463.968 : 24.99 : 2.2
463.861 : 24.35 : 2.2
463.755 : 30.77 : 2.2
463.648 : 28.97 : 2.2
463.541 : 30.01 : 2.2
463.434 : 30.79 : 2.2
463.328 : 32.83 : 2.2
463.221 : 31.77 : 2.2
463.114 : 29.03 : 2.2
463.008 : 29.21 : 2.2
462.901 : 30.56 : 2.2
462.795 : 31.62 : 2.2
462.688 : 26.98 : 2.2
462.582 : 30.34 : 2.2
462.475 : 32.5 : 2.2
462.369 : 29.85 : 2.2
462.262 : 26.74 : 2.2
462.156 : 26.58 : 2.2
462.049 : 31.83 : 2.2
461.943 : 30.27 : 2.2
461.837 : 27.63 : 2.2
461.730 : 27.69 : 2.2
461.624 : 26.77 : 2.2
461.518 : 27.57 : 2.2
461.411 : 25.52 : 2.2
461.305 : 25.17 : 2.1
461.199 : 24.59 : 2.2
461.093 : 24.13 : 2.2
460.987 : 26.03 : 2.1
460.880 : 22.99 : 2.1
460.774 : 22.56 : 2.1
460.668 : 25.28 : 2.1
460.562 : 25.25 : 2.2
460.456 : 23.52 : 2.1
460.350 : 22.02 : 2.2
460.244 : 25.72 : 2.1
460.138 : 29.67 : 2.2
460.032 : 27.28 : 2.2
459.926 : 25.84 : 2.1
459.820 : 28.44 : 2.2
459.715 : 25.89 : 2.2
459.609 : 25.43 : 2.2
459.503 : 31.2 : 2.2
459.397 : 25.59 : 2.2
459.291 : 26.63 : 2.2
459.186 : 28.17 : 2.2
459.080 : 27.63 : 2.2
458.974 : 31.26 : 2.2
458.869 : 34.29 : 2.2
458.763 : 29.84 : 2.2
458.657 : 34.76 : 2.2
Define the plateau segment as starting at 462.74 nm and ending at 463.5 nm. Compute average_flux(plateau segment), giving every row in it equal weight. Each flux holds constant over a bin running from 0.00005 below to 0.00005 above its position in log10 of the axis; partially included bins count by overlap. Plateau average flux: 30.8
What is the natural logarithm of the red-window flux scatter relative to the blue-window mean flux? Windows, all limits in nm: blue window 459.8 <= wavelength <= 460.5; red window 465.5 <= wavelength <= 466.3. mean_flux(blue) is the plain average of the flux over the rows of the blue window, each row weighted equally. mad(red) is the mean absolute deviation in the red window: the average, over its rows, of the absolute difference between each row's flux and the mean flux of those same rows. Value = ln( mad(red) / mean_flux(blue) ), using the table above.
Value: -3.00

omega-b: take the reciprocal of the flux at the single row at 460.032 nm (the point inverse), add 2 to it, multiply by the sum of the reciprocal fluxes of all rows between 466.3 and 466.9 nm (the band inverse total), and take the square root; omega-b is 0.66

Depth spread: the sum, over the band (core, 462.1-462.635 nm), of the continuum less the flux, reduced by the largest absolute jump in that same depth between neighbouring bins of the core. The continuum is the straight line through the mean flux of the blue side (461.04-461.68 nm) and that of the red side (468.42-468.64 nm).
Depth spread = -18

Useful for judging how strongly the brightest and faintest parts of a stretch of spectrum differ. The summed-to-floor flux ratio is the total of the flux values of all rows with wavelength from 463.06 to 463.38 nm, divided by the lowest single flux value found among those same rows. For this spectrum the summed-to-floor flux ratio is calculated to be 3.23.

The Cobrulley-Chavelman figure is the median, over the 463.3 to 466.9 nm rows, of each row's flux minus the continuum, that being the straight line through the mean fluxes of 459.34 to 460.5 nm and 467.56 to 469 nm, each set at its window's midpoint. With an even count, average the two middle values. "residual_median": -0.1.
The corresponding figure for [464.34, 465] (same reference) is -1.4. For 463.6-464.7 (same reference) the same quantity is -0.5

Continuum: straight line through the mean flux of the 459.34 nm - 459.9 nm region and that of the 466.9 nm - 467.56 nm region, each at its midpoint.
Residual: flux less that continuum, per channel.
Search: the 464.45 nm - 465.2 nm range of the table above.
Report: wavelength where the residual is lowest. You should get 465.038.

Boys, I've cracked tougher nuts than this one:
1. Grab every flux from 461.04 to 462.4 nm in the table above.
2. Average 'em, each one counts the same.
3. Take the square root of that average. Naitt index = 5.22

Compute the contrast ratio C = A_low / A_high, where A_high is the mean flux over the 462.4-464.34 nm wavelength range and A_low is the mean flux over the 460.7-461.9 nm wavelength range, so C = 0.88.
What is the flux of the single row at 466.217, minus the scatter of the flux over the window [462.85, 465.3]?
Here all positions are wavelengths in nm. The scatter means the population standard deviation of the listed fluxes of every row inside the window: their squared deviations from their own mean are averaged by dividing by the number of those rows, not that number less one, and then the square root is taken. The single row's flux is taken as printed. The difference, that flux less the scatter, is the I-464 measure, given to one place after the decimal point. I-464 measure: 21.8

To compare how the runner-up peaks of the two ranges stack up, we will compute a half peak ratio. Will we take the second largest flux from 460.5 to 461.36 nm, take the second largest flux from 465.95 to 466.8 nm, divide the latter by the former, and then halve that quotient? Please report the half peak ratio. 0.601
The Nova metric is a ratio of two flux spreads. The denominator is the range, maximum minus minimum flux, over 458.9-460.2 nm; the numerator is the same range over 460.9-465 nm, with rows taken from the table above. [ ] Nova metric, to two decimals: 1.55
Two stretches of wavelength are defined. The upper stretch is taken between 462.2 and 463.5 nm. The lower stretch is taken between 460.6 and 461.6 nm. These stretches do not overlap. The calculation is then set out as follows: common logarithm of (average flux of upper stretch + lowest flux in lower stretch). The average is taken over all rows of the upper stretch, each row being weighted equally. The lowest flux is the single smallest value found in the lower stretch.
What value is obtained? 1.722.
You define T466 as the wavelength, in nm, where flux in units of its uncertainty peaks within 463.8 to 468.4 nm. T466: 467.292 nm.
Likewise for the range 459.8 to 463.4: 463.328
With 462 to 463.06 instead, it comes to 462.475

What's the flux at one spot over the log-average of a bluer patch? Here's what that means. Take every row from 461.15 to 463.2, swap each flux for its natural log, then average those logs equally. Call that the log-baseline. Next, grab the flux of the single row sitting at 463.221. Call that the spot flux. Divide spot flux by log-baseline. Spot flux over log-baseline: 9.5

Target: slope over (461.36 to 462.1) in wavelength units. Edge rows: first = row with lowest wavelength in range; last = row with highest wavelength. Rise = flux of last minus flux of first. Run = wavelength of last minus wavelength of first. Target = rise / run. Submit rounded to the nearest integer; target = 10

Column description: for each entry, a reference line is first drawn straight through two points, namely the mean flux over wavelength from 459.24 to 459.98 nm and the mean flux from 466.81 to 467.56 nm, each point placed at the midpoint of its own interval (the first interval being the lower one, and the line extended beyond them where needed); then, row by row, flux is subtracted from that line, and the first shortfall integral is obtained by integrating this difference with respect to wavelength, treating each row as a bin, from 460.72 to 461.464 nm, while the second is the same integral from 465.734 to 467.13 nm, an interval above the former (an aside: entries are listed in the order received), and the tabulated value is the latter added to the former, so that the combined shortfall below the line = 2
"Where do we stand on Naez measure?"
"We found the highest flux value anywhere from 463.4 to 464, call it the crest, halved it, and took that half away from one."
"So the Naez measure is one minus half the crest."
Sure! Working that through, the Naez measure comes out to -14.4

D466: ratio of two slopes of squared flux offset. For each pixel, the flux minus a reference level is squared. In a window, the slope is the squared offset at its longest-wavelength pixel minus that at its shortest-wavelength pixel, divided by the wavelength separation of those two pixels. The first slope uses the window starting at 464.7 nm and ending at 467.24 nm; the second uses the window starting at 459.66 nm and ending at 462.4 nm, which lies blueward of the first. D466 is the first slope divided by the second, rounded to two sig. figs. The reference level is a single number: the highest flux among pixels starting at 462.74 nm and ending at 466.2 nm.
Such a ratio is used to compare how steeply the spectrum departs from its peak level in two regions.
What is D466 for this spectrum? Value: 1.4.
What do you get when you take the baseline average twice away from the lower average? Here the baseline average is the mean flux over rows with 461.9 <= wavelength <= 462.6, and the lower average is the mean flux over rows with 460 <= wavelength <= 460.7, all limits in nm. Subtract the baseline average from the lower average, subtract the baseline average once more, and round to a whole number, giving -34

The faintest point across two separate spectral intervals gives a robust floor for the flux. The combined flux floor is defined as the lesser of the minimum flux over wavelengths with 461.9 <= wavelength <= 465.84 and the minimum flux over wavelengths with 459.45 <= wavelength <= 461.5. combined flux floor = 22.02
